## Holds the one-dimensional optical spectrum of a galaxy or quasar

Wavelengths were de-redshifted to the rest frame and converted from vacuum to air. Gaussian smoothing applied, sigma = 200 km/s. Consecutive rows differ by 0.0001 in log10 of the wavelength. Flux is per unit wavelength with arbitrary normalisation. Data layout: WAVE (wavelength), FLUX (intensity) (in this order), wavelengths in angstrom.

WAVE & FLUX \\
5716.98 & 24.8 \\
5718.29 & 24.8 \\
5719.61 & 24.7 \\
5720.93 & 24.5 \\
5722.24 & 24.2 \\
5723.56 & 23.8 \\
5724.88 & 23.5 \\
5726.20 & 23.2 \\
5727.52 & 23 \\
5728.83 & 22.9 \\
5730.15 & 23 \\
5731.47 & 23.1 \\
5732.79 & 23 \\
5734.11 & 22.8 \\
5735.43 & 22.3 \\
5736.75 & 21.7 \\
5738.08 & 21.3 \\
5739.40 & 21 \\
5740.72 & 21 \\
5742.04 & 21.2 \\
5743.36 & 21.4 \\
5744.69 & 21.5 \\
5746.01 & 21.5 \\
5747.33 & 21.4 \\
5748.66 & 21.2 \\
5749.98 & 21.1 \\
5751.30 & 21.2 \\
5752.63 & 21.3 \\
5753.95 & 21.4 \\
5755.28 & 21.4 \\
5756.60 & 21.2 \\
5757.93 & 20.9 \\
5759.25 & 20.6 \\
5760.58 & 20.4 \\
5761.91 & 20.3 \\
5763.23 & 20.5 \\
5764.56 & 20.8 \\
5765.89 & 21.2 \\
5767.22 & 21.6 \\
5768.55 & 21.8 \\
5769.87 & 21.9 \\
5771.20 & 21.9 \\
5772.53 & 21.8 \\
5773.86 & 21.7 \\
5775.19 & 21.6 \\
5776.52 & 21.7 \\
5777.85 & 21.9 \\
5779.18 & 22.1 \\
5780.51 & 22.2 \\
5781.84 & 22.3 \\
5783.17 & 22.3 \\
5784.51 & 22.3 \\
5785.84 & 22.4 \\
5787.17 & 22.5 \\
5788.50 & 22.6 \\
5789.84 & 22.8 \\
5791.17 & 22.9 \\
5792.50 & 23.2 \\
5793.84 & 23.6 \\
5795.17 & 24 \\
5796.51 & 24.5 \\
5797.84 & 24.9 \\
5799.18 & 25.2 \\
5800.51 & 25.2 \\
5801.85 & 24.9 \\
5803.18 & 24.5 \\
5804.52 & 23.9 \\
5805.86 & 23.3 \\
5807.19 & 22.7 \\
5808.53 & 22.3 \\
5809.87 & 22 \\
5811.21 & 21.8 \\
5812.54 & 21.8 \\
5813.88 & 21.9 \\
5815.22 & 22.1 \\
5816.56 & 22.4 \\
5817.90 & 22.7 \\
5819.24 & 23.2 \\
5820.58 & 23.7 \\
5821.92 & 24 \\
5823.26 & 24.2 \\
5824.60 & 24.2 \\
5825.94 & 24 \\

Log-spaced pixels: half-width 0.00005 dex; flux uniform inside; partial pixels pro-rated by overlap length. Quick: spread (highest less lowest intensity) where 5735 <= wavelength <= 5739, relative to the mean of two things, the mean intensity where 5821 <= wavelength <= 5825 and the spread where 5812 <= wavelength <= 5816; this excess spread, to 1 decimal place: -11.2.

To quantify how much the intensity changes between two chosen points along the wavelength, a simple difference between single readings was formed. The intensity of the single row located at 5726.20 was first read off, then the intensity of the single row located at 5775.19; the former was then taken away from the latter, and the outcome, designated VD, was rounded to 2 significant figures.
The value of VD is -1.6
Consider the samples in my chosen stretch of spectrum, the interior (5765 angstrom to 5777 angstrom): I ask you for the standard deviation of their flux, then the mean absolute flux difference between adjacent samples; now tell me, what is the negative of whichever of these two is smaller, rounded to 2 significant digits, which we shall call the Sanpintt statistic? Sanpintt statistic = -0.14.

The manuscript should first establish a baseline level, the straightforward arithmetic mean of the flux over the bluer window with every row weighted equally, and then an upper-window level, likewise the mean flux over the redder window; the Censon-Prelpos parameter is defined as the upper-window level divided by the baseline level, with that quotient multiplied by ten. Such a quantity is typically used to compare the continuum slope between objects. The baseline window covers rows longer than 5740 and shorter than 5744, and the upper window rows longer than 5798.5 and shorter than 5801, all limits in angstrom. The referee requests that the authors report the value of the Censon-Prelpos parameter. 11.9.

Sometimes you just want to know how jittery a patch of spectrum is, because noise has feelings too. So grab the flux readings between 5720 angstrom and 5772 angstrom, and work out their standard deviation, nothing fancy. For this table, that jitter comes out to 1.1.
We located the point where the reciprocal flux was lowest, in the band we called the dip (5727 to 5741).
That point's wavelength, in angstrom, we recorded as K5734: 5731.47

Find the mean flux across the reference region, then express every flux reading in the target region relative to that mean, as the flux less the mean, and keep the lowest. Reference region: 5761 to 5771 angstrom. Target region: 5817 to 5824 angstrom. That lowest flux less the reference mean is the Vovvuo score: 1.5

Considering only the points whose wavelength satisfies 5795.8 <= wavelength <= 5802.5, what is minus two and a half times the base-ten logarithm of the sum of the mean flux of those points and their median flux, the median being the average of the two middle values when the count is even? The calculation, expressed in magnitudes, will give -4.24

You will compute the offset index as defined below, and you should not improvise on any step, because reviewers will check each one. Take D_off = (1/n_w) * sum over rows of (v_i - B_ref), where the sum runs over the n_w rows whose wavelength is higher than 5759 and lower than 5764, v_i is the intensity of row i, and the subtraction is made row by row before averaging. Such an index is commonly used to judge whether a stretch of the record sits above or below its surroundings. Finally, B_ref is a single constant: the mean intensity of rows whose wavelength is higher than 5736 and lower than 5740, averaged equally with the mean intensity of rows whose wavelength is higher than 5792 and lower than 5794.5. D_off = -1.9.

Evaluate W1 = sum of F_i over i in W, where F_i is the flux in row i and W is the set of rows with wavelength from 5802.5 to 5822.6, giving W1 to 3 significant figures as 342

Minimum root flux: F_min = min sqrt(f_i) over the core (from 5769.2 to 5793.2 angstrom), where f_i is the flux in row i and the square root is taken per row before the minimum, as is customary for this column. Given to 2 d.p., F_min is 4.65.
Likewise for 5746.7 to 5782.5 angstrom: 4.51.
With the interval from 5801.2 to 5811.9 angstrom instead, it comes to 4.67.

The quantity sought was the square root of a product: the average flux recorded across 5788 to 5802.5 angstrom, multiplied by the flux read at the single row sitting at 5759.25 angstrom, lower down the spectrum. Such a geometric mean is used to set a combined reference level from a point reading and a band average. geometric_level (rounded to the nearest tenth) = 22.2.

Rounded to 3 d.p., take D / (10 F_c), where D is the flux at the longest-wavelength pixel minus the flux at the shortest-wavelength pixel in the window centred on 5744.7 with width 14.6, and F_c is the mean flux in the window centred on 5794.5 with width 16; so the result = 0.000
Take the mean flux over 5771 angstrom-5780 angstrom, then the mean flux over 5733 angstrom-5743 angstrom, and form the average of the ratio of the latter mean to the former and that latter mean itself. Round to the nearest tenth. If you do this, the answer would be 11.3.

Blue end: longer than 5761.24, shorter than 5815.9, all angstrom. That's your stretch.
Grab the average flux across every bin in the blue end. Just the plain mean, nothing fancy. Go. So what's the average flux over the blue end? 22.6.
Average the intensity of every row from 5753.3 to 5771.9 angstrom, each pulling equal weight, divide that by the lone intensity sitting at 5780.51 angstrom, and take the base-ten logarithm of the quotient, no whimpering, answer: -0.02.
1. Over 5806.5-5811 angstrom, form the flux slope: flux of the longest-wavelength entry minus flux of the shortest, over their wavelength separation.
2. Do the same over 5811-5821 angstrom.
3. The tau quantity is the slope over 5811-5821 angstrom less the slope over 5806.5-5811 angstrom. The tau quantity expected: 0.46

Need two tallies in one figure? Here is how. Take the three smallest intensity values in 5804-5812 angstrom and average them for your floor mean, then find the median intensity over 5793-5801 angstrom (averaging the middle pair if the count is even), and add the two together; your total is 46.7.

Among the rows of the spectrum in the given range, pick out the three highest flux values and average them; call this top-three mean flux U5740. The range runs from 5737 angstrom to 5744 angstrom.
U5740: 21.3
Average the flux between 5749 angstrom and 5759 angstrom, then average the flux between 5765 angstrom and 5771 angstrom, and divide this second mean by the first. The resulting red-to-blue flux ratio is 1.02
